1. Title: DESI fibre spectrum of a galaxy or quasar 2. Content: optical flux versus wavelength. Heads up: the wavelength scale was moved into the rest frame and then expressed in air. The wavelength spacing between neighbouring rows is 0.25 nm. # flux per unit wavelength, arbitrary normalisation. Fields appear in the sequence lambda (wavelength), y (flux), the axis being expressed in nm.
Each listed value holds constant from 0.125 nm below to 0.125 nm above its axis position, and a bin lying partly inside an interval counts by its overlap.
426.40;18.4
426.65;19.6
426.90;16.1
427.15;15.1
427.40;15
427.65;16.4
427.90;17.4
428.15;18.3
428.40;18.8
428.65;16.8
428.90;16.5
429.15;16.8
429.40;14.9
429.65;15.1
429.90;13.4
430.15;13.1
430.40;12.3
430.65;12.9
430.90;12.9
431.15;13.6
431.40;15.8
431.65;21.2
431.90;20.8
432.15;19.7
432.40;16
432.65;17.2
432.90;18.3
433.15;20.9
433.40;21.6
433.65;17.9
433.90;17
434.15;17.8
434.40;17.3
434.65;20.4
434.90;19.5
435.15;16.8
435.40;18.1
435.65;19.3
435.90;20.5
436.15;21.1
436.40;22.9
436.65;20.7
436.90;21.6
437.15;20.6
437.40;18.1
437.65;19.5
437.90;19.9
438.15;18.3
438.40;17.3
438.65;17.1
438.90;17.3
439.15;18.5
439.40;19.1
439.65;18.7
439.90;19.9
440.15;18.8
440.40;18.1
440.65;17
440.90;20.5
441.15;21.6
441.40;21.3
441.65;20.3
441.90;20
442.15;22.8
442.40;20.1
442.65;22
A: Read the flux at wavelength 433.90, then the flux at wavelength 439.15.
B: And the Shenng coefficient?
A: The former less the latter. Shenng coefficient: -1.5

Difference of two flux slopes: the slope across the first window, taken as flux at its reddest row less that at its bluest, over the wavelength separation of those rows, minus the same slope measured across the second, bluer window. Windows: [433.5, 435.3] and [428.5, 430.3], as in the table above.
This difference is 1.7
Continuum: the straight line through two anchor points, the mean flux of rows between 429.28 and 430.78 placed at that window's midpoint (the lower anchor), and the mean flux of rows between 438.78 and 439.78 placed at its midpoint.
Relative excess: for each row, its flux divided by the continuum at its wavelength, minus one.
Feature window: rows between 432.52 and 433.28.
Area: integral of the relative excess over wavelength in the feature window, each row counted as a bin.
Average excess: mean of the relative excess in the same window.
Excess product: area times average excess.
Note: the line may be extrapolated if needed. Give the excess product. 0.045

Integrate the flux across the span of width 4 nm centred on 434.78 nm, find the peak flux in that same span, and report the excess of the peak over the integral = -54.6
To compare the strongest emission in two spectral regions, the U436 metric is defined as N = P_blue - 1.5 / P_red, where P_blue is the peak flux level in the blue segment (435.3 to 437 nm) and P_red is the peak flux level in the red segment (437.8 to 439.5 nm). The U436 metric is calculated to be 22.8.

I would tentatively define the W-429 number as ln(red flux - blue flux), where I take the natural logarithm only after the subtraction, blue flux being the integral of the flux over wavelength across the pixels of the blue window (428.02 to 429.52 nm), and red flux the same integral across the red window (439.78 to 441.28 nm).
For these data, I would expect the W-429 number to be 1.2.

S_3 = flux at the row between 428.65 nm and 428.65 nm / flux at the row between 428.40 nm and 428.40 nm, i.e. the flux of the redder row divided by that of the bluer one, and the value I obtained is 0.89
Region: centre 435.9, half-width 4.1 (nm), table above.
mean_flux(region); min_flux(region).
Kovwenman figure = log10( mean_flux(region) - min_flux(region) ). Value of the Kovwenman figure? 0.49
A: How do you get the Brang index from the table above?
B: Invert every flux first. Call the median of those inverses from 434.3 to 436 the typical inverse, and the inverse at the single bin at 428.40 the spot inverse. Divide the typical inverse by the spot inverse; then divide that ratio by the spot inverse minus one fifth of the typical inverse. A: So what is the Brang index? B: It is 22.7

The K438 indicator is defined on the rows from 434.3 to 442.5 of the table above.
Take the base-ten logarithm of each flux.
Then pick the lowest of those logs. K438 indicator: 1.23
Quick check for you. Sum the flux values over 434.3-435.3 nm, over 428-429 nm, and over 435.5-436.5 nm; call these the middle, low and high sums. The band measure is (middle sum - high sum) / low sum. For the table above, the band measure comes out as -0.14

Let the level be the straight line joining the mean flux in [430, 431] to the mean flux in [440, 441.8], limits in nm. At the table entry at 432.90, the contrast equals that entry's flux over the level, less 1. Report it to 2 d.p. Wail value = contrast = 0.27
